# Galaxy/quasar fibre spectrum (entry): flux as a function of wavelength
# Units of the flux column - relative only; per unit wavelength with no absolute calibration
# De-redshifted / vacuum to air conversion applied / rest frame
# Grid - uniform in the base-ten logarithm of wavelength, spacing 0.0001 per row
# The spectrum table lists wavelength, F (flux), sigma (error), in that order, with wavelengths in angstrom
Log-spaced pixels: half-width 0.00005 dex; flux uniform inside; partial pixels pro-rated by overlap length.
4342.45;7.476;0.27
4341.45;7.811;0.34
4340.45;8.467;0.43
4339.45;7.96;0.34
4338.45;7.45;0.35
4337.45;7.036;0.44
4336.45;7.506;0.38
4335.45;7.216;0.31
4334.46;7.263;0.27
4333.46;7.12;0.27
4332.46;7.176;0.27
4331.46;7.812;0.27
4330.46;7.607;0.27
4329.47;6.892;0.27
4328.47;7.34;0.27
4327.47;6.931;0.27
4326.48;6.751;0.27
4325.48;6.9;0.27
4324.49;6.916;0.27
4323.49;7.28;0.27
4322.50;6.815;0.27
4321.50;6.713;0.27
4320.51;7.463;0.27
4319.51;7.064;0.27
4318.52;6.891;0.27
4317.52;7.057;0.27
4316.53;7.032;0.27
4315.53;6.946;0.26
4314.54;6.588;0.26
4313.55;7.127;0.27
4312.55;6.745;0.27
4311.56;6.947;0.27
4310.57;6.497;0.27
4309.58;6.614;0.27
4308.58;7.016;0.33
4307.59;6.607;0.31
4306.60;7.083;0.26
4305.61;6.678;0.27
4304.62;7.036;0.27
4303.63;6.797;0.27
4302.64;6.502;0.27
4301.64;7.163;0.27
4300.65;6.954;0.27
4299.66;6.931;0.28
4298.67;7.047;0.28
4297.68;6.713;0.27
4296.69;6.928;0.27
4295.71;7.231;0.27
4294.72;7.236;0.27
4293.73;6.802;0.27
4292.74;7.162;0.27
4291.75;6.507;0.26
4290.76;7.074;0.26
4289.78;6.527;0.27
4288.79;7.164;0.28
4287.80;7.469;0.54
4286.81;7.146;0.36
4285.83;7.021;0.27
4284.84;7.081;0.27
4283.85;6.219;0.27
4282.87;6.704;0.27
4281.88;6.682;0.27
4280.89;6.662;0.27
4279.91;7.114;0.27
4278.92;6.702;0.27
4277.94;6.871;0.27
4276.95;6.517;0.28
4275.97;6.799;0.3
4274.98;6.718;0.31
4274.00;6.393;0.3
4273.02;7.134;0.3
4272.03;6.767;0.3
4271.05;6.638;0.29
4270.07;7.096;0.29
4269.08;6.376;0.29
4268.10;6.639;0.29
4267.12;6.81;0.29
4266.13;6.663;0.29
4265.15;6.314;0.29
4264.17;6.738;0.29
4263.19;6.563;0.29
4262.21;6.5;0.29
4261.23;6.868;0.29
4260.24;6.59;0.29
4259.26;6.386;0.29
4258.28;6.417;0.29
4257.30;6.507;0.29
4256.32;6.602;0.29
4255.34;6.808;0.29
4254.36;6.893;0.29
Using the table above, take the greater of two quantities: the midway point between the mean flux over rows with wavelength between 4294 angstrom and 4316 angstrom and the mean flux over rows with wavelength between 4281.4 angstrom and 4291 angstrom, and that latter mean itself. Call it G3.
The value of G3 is 6.91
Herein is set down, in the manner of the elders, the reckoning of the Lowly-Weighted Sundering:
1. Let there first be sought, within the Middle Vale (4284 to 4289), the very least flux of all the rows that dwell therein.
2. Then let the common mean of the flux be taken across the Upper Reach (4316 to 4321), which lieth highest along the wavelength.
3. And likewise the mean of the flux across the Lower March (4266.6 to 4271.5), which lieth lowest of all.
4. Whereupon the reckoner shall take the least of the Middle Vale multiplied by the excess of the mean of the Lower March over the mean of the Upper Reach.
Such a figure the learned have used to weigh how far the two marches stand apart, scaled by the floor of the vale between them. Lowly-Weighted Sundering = -2.7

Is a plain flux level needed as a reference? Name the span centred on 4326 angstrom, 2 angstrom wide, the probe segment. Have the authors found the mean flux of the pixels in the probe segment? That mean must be 6.83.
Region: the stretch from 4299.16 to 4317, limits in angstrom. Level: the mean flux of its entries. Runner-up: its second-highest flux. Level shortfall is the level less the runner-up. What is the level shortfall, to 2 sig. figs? -0.28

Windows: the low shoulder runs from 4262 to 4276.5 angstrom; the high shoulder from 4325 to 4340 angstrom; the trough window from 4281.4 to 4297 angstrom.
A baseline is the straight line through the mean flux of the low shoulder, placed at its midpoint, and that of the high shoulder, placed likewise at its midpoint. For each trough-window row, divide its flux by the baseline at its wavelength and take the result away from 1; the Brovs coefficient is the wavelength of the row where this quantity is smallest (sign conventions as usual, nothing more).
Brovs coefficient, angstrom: 4287.80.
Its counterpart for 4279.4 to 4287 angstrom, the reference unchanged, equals 4279.91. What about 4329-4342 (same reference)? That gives 4340.45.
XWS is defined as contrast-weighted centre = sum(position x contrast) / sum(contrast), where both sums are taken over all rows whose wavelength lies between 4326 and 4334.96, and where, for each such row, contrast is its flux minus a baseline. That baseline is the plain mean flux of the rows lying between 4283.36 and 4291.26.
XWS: 4331.9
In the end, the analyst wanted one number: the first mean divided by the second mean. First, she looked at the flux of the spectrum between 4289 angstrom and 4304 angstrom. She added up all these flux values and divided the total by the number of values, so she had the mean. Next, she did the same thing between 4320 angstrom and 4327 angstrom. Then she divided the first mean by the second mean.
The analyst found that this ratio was 0.990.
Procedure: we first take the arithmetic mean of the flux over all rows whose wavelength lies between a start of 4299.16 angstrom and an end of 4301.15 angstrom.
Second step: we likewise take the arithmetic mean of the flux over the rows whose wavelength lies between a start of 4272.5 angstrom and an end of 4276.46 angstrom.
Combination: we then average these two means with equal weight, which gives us 6.85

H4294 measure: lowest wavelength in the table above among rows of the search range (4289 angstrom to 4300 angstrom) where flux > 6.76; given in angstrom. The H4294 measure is 4290.76 angstrom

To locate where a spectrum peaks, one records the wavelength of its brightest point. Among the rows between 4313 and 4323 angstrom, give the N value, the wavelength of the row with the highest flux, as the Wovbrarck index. 4320.51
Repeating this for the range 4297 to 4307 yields 4301.64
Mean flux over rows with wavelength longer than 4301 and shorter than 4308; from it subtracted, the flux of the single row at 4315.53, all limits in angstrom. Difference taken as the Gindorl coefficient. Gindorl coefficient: -0.11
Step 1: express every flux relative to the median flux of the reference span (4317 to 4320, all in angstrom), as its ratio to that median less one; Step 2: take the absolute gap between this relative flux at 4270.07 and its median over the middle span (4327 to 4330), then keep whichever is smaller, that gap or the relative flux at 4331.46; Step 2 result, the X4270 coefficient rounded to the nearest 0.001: 0.023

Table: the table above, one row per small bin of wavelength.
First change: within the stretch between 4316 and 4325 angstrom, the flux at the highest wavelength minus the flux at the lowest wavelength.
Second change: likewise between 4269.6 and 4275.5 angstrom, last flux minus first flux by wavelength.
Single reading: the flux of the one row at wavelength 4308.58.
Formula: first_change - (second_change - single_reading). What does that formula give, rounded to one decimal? 7.3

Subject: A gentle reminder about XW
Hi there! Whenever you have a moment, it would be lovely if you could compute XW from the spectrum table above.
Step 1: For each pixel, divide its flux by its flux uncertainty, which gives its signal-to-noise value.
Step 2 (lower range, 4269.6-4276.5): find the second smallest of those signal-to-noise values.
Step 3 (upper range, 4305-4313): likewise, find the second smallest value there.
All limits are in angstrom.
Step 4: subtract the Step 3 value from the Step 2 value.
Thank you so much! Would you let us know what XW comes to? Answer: 0.36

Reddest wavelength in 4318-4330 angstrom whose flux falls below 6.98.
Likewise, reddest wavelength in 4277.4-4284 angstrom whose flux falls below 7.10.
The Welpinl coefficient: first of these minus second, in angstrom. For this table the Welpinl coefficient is 45.6 angstrom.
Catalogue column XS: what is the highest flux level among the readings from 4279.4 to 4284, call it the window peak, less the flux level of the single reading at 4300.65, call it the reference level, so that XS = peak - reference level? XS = 0.16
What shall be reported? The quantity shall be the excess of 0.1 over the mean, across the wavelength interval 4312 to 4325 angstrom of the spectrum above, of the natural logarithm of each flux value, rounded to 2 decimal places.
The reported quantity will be -1.84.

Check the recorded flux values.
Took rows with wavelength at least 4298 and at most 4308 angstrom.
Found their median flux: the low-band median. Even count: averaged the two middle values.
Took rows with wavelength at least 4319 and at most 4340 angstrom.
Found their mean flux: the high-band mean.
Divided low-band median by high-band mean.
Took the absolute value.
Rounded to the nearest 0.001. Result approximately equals 0.964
